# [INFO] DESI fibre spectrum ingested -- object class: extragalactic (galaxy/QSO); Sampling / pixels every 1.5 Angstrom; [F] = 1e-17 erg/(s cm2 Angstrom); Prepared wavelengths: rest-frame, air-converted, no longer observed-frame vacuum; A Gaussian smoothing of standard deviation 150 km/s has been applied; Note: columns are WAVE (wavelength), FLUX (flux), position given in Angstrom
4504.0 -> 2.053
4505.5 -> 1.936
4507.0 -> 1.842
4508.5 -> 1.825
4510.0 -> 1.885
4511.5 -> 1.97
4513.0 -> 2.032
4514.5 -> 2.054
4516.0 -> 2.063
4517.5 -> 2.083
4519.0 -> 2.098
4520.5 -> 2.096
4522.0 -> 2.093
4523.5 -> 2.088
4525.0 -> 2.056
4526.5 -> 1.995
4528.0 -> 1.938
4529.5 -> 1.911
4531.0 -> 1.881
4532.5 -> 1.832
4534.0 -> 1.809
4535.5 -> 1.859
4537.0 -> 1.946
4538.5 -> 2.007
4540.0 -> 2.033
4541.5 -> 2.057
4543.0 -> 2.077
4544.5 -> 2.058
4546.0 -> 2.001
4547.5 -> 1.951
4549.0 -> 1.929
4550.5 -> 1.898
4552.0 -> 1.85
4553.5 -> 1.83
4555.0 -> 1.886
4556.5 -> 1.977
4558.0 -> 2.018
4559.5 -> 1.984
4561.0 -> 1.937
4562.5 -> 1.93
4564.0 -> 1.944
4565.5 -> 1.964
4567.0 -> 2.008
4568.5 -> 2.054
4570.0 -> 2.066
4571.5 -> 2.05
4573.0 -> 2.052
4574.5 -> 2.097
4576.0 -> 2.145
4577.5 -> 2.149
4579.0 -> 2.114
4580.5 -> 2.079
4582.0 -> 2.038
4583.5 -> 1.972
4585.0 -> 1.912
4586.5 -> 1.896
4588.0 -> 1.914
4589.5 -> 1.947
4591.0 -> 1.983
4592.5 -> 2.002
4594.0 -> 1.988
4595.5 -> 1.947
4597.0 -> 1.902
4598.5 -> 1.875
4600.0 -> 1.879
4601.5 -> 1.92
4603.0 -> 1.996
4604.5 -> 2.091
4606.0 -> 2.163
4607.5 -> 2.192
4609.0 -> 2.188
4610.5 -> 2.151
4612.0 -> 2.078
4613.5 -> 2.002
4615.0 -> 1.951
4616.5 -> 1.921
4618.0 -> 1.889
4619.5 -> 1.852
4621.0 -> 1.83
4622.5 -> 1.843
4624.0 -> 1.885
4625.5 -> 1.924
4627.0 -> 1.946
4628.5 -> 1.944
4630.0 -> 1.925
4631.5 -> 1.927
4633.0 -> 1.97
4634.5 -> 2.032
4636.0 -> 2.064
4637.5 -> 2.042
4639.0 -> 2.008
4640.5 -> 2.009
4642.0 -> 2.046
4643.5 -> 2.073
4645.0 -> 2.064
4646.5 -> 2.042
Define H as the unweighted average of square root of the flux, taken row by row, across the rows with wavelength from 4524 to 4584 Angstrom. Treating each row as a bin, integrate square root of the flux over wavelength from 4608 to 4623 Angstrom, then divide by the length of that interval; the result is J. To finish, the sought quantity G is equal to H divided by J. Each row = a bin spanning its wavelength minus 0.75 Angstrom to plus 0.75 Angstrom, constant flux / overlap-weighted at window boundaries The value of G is 1.002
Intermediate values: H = 1.41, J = 1.41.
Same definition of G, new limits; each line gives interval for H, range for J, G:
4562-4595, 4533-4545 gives 1.010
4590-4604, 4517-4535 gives 0.989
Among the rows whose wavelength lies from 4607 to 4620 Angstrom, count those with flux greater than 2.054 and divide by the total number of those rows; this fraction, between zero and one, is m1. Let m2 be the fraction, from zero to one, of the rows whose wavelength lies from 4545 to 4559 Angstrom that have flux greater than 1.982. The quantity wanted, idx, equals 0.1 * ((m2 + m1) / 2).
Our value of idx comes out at 0.033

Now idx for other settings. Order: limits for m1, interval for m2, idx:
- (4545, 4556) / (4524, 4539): 0.015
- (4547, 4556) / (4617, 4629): 0.000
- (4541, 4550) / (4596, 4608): 0.050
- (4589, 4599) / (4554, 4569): 0.020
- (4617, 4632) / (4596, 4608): 0.025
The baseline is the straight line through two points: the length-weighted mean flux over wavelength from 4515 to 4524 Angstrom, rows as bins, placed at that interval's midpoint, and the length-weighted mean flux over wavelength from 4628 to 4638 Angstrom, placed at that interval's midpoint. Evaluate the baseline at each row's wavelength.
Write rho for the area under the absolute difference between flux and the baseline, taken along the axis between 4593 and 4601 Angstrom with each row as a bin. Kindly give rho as 0.8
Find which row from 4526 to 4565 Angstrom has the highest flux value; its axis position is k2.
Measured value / 4543.0 Angstrom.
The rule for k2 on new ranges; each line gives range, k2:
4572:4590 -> 4577.5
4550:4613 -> 4607.5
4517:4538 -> 4519.0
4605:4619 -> 4607.5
